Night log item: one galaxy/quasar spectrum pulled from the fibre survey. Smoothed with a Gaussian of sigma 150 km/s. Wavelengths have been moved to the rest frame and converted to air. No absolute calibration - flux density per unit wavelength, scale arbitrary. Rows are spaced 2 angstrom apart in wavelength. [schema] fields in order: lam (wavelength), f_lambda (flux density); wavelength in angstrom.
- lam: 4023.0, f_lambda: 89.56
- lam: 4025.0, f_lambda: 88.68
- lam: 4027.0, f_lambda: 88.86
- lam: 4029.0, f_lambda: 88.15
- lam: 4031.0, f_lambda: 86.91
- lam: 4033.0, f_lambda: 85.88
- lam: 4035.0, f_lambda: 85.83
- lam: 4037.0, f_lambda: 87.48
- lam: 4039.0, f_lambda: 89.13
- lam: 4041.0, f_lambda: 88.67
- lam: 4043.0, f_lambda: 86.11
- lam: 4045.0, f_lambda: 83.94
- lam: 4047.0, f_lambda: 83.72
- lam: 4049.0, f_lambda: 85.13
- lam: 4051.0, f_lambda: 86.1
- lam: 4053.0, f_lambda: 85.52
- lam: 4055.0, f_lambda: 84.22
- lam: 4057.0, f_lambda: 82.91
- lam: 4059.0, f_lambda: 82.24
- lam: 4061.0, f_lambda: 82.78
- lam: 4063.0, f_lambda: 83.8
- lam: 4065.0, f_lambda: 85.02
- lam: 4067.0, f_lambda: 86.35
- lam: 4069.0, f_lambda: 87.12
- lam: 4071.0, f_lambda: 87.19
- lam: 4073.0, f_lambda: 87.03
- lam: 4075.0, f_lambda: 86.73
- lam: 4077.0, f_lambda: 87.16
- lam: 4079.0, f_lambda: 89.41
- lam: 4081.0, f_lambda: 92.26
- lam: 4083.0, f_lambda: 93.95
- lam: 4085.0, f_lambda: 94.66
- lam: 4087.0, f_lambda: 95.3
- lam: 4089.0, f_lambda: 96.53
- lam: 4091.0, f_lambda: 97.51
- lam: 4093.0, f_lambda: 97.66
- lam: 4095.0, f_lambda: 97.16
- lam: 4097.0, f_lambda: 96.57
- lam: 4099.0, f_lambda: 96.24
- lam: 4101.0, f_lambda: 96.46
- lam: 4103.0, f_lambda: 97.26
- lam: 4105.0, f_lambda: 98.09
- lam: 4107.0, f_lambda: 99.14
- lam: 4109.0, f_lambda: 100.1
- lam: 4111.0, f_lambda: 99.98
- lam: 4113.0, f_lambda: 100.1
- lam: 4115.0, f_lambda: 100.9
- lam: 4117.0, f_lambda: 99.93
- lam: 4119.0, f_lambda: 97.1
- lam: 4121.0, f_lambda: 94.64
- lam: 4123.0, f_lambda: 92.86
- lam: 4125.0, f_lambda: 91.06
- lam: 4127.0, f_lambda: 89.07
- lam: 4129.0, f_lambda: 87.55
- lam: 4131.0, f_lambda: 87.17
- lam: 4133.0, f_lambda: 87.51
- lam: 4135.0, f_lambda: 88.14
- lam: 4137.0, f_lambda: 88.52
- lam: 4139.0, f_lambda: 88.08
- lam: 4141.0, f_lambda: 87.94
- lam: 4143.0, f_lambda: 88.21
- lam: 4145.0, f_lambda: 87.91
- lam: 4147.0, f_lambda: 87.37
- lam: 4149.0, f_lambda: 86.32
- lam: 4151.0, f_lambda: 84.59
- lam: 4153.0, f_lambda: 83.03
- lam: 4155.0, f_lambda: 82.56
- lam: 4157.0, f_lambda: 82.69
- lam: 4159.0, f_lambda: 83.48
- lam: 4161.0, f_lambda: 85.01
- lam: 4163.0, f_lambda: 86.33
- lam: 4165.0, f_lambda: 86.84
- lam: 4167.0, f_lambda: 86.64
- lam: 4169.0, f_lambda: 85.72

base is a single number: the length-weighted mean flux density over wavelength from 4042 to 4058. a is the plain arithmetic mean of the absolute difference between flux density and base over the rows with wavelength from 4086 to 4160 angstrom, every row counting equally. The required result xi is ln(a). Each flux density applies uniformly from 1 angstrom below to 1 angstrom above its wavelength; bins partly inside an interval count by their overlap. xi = 2.1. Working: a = 8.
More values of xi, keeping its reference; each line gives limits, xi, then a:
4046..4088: 1.2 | 3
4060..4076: 0.6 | 2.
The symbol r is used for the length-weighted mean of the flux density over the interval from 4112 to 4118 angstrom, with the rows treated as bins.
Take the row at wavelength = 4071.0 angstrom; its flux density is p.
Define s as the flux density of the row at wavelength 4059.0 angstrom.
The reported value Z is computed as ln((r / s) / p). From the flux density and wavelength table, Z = -4.27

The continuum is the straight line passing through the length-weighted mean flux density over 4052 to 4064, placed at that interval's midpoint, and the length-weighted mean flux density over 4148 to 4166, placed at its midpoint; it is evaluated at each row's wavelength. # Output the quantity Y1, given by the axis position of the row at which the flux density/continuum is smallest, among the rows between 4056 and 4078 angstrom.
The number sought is 4059.0 angstrom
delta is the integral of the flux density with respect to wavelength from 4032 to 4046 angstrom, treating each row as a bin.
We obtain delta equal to 1214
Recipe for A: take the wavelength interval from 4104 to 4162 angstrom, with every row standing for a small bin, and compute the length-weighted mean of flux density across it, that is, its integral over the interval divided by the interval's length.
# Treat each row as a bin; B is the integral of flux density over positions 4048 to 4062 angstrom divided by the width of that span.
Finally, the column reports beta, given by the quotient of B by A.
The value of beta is 0.93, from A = 91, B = 84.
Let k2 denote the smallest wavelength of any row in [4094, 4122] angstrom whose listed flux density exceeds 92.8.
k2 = 4095.0 angstrom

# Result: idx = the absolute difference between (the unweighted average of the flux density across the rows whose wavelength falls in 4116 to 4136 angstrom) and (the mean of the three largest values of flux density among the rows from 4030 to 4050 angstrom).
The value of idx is 3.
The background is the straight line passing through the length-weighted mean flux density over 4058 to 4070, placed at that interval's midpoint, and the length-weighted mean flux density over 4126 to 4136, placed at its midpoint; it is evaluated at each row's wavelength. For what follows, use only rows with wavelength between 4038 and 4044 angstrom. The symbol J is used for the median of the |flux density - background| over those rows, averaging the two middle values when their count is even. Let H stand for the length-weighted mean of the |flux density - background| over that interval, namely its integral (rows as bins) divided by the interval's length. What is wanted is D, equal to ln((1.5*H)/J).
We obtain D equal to 0.26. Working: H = 5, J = 5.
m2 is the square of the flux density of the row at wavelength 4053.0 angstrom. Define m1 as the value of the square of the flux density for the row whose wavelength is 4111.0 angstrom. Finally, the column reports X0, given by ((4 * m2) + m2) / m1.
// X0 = 3.7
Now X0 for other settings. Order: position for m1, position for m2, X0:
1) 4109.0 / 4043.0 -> 3.7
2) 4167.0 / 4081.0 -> 5.7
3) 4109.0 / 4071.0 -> 3.8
